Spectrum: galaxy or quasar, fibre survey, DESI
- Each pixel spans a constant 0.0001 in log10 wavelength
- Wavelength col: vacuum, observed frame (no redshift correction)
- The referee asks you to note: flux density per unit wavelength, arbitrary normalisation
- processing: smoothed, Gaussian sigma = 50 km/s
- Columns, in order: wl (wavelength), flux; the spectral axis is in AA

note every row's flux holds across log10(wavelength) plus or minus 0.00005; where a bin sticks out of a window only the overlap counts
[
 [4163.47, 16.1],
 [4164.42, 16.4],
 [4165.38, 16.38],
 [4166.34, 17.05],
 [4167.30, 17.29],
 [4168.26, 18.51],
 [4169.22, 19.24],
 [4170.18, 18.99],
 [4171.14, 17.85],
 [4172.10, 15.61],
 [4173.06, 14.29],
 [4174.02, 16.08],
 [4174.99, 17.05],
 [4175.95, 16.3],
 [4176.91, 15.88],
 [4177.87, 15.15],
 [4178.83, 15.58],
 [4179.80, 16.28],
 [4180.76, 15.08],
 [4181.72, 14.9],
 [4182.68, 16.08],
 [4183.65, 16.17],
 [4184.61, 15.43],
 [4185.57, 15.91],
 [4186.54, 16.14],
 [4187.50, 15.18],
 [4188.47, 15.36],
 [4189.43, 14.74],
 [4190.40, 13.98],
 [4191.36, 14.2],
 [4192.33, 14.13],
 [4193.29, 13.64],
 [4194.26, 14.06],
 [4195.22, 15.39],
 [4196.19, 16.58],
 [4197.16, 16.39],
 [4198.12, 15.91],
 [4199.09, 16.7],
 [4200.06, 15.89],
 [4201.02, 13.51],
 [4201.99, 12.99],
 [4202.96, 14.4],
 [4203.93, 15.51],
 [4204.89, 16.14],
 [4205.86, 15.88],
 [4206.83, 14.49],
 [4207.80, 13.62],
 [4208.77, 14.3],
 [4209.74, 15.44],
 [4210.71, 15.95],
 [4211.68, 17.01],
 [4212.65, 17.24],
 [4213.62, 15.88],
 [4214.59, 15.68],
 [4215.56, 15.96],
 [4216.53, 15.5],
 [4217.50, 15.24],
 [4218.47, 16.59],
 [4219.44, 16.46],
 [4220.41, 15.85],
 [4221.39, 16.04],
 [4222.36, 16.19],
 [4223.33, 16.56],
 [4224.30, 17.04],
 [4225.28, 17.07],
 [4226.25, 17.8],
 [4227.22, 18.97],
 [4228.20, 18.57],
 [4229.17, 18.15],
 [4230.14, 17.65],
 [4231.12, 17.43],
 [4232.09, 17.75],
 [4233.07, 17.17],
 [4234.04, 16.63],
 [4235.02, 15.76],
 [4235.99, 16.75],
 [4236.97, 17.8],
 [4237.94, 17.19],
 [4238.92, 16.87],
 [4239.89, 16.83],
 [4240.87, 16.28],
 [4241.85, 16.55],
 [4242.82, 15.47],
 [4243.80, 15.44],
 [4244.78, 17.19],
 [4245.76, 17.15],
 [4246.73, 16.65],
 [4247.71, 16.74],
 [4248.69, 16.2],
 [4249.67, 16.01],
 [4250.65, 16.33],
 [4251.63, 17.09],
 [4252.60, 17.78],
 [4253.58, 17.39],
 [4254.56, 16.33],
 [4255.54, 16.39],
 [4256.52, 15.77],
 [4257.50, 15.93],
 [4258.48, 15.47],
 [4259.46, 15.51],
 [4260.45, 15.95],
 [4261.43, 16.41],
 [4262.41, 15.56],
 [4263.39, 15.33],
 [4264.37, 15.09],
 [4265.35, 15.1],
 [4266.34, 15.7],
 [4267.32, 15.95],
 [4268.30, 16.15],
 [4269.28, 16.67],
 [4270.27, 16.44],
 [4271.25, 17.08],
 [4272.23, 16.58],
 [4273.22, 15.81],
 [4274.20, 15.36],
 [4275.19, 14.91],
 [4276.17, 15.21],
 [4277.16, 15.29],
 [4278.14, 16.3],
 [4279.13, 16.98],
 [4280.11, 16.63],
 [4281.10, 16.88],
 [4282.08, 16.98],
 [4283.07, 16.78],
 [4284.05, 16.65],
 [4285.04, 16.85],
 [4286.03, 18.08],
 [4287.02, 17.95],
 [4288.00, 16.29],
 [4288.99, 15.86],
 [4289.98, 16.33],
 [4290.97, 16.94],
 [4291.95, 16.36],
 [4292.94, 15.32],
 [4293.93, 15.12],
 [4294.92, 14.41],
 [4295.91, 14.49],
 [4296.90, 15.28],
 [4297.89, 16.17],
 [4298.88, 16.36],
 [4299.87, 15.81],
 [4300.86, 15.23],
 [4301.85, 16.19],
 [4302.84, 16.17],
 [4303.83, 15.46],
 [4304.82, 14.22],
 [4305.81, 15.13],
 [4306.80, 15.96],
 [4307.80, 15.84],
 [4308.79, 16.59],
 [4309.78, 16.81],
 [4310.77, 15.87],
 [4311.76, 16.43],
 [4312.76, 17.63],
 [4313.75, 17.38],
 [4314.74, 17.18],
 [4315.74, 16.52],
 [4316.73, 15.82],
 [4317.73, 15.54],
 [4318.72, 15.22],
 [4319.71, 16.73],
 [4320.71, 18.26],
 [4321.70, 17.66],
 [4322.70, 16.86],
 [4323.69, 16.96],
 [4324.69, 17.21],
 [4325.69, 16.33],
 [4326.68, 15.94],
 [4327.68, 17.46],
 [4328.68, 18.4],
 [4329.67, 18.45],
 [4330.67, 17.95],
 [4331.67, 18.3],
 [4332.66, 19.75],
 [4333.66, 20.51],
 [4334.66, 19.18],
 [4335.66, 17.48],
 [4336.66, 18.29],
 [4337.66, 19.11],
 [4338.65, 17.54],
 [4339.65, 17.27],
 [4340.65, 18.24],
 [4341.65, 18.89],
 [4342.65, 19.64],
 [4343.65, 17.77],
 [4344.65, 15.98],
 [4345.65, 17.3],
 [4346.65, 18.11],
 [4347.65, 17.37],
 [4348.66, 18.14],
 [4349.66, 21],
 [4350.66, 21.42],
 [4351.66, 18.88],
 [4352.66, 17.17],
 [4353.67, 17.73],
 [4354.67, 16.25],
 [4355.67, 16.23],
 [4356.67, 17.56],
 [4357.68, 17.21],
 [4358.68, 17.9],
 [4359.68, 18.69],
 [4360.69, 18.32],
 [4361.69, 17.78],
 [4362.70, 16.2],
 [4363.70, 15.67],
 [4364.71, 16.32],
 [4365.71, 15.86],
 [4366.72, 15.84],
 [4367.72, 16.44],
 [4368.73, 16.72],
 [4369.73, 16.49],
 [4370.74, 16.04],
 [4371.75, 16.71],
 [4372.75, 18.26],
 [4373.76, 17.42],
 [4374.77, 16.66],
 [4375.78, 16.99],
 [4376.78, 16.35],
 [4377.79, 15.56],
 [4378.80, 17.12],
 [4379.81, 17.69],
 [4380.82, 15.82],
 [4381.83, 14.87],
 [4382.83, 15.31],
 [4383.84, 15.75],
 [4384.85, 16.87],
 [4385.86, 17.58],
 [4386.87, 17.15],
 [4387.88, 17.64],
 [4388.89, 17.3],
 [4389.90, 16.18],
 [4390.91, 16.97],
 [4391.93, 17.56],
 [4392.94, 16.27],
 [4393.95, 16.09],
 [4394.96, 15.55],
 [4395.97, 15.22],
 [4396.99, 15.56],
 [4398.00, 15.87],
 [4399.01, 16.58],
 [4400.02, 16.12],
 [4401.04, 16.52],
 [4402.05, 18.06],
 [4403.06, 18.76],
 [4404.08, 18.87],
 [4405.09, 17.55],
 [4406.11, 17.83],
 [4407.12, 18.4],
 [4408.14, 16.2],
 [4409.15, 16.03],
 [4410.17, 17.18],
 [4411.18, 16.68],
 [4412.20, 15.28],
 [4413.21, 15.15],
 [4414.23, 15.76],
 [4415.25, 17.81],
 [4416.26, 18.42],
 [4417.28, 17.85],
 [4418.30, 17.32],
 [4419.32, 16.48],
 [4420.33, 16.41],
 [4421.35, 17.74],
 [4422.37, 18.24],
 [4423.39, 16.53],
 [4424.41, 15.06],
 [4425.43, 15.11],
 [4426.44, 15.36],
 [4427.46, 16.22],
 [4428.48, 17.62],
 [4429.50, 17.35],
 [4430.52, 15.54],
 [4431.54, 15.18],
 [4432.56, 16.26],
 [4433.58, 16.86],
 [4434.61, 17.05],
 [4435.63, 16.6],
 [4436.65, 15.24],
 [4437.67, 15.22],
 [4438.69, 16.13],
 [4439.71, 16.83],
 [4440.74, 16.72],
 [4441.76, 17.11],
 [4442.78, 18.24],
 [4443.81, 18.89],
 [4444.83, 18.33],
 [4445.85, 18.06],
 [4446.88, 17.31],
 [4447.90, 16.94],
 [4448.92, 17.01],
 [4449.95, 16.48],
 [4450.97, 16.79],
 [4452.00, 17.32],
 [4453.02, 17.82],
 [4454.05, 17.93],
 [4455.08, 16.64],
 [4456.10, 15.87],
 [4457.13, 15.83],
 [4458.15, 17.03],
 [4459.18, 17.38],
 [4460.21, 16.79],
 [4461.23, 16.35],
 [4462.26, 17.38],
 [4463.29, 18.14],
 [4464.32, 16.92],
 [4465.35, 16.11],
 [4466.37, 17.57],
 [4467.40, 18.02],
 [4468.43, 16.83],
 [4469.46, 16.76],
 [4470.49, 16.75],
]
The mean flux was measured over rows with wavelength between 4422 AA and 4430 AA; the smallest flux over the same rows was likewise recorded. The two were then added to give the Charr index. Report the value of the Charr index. 31.5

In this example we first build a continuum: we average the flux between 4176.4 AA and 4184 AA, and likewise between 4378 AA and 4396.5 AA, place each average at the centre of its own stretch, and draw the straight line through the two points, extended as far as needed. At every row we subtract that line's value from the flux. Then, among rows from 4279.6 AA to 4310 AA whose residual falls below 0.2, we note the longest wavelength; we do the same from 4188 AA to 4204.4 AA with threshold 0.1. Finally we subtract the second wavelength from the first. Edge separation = 103.9 AA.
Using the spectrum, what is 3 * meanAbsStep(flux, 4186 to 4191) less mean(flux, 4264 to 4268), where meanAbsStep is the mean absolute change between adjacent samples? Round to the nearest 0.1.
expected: -13.6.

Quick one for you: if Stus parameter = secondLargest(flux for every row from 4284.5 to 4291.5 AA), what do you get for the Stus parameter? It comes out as 17.95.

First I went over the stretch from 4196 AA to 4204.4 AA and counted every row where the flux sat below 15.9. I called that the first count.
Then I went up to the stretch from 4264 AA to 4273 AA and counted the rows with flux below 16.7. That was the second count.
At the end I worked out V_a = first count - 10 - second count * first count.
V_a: -45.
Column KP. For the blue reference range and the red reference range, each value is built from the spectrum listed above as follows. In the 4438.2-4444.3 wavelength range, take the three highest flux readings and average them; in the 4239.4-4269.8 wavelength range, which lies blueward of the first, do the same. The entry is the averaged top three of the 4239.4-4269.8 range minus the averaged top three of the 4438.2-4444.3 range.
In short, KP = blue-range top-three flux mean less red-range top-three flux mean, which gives -0.6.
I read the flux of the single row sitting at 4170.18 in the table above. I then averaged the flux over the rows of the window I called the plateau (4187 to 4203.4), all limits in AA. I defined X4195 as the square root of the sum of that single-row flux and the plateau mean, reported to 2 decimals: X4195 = 5.82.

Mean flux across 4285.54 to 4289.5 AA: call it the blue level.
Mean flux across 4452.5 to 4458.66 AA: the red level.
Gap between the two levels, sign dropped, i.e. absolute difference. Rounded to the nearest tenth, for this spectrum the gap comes 0.2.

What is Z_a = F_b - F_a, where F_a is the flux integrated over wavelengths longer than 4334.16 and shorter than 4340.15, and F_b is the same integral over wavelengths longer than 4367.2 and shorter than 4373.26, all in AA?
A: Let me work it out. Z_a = -7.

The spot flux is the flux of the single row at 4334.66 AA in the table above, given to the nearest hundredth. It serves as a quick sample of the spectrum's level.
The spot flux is 19.18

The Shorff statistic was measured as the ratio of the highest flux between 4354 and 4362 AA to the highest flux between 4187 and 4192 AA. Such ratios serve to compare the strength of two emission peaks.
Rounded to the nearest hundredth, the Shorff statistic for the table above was 1.22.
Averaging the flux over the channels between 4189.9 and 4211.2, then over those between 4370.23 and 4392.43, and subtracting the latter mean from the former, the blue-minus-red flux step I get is -1.8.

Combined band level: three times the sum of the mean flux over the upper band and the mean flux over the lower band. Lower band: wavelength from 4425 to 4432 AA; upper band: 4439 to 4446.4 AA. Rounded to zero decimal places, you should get 101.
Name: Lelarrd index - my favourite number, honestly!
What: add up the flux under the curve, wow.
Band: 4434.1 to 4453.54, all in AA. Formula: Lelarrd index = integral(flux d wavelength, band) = 332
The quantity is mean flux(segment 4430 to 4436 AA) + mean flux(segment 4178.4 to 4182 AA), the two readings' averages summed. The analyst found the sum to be 31.7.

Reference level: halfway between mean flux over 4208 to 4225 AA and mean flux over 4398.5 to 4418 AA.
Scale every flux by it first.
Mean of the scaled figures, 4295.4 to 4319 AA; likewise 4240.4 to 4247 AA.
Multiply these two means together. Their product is 0.95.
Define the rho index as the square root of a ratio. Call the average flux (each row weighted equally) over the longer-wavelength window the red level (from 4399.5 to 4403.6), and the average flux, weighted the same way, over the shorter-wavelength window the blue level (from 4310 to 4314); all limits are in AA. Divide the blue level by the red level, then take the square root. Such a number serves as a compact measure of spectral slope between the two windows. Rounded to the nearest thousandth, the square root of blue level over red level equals 0.984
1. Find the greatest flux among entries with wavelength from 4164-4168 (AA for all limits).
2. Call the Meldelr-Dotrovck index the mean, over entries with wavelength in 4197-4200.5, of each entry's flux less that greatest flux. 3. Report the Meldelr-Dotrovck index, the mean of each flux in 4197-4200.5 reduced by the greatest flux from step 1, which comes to -1.1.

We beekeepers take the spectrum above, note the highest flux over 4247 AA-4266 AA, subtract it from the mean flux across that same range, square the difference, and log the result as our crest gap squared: 3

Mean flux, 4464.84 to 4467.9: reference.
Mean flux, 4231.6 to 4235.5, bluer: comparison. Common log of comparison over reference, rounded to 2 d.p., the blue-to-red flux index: -0.01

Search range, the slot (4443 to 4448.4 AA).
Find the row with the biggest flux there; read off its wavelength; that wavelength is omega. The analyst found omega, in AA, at 4443.81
